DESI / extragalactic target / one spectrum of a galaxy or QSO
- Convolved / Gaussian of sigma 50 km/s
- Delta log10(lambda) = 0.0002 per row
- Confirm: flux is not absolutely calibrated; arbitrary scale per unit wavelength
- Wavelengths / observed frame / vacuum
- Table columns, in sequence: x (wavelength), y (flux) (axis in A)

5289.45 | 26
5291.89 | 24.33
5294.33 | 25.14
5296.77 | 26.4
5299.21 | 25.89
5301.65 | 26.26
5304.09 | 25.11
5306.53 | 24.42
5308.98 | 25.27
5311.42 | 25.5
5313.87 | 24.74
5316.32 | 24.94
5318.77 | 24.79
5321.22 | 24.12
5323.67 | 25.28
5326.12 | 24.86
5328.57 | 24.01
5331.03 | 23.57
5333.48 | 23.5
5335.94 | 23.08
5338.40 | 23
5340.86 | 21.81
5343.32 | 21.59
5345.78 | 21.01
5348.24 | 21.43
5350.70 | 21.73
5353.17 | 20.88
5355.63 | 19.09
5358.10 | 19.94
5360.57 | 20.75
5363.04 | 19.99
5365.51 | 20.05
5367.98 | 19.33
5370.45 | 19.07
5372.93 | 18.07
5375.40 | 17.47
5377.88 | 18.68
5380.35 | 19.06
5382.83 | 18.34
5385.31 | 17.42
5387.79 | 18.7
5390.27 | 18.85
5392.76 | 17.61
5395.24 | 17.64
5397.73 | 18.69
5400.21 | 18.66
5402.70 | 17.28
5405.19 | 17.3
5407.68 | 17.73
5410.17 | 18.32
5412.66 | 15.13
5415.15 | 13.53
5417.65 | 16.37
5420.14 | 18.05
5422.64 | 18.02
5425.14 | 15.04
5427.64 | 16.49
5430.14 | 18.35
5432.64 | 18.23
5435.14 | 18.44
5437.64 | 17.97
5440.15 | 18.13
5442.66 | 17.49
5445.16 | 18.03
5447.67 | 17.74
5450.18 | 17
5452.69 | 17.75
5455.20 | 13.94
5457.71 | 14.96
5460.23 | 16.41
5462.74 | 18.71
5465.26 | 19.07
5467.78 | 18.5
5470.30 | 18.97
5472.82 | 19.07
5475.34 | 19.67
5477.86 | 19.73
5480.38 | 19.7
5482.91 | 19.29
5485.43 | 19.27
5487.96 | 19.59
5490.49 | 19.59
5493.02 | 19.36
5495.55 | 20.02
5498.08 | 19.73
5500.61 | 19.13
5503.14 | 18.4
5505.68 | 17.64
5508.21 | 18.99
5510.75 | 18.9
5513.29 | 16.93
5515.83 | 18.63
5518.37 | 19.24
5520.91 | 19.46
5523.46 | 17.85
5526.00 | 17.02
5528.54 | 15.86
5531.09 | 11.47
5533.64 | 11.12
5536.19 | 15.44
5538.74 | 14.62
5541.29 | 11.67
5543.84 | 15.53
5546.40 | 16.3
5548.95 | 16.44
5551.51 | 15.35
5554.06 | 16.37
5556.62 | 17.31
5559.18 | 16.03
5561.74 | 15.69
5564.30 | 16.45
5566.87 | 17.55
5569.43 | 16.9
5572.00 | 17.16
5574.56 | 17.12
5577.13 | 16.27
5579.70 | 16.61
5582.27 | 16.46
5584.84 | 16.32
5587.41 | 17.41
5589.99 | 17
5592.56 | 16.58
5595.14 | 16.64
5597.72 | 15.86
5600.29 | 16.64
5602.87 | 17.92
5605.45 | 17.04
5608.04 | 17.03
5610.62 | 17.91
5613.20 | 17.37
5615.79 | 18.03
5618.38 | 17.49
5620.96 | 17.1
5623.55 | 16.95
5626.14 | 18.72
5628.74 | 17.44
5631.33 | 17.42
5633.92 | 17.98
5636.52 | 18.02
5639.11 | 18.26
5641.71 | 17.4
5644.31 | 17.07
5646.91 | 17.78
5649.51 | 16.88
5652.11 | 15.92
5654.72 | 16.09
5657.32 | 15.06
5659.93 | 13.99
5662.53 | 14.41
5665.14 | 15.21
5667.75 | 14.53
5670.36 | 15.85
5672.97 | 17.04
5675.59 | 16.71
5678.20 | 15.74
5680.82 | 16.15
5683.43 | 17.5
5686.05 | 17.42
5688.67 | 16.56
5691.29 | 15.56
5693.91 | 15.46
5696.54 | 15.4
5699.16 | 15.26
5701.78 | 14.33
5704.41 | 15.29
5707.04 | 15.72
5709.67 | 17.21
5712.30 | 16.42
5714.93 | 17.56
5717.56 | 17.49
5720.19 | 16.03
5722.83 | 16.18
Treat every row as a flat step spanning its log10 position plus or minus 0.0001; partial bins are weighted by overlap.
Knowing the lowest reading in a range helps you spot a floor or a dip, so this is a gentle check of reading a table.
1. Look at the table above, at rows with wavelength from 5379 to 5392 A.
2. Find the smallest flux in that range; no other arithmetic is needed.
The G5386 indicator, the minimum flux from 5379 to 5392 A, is 17.42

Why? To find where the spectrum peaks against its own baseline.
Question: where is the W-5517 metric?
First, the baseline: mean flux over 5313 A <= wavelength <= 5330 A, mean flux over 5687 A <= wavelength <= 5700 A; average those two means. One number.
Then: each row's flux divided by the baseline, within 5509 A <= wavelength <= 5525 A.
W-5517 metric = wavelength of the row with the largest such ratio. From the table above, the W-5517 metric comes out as 5520.91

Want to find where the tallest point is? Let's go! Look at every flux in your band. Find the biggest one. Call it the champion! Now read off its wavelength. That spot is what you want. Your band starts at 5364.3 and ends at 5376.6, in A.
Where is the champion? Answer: 5365.51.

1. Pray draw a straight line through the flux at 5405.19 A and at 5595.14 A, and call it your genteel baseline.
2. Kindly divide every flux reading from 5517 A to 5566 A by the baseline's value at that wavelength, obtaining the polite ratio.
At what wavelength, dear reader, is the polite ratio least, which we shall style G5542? 5533.64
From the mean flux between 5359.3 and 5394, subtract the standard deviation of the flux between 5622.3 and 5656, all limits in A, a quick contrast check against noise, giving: 18.0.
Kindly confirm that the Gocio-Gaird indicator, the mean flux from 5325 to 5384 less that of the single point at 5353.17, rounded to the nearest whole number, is 0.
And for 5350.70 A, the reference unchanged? -1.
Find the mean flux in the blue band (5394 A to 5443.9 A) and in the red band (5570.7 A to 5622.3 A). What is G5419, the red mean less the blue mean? -0.3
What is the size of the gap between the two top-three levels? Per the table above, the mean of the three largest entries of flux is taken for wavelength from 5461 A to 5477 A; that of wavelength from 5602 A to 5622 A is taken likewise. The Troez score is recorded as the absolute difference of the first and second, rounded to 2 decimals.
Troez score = 1.32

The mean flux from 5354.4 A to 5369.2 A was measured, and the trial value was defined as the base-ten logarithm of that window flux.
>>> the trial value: 1.30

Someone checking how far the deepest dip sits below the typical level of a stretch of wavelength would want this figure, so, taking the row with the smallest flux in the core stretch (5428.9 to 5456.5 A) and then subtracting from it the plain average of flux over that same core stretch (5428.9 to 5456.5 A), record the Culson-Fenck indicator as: -3.6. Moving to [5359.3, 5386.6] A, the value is -1.5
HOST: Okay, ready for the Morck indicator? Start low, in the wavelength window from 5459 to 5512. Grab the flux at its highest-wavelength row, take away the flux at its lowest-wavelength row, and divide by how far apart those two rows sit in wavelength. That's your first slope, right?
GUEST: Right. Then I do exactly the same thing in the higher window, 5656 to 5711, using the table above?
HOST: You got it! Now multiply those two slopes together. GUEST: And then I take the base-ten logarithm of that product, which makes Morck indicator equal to -2.7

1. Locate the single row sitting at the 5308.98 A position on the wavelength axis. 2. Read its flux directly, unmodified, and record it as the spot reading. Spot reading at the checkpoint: 25.27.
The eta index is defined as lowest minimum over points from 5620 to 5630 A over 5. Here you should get 3.4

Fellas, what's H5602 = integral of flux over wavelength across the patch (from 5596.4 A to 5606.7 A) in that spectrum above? 174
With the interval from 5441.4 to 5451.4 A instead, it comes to 176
